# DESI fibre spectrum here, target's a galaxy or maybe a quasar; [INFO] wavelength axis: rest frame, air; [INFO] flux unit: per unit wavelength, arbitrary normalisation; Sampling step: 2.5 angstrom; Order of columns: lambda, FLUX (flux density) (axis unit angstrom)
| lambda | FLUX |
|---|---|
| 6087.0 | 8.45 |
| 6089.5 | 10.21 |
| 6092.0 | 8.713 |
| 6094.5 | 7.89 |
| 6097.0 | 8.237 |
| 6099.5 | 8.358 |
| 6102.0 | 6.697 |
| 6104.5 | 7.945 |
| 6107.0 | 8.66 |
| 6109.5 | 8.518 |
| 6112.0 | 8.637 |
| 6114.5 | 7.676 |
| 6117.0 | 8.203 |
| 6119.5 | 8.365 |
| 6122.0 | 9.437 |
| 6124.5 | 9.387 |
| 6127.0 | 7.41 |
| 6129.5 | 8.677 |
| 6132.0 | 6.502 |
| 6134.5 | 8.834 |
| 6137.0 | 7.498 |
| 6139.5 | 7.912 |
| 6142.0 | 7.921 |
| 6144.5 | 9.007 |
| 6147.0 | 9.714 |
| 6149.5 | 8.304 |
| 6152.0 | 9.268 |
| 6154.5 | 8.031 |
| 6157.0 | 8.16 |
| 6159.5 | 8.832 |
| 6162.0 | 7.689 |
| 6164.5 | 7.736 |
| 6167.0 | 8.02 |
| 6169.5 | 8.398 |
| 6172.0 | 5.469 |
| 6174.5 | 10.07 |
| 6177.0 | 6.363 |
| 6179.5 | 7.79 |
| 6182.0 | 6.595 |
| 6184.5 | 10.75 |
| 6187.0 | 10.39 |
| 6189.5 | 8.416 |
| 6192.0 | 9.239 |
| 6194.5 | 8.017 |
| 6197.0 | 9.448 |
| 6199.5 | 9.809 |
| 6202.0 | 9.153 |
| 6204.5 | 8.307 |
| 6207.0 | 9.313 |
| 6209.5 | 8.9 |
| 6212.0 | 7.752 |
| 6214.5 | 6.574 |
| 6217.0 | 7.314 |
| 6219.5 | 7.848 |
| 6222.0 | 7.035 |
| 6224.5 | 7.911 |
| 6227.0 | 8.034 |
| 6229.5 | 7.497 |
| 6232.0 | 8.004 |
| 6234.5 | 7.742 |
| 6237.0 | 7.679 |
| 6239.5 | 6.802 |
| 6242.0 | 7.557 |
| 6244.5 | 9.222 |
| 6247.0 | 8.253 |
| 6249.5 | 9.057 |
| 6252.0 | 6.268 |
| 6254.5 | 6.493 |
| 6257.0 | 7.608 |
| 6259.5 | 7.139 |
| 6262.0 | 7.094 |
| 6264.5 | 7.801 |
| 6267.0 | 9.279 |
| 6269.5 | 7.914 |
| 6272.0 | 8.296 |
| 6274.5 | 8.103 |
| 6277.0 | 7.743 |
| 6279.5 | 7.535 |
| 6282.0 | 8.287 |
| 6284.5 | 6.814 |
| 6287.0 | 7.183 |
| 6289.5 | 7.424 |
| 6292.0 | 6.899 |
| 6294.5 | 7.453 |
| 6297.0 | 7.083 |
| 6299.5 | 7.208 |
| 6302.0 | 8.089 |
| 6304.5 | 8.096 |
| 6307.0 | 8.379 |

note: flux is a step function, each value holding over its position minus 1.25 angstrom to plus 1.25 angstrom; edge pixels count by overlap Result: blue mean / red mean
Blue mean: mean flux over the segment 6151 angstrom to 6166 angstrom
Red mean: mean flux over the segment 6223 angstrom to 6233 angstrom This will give 1.05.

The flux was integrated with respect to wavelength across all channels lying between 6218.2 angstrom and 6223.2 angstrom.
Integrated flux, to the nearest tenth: 37.2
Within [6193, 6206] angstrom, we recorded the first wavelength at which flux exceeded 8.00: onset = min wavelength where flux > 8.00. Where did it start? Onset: 6194.5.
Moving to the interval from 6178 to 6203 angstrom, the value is 6184.5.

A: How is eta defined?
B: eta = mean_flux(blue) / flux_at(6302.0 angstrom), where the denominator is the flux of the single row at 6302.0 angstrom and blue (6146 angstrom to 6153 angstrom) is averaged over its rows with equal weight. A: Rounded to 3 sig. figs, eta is 1.12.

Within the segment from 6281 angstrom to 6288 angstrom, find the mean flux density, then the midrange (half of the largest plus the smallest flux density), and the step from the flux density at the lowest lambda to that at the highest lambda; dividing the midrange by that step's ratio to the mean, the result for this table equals -51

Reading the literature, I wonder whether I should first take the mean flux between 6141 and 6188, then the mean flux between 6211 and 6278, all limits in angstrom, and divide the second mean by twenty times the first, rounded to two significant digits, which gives 0.046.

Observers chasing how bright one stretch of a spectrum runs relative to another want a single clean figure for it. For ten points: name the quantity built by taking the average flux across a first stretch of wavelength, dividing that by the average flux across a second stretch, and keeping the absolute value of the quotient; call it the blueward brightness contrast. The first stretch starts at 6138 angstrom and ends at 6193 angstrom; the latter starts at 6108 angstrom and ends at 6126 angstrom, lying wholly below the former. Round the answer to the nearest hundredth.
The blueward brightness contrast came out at 0.97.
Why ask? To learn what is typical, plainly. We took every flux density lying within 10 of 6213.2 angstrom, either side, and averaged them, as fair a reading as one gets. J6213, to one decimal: 7.9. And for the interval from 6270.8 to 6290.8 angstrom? 7.7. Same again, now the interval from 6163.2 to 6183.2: 7.6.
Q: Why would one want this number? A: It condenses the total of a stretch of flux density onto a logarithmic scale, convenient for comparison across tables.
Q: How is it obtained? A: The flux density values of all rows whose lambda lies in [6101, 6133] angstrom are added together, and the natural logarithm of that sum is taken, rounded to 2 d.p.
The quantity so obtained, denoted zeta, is 4.66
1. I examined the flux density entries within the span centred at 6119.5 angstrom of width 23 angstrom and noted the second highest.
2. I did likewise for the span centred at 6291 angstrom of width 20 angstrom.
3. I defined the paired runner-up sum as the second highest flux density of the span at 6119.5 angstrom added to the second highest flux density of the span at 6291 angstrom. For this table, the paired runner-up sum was 16.8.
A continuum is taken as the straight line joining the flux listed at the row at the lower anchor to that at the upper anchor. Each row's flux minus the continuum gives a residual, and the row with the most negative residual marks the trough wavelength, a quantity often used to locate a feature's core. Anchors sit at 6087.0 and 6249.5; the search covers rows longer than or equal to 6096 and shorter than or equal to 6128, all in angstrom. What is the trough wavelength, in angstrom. 6102.0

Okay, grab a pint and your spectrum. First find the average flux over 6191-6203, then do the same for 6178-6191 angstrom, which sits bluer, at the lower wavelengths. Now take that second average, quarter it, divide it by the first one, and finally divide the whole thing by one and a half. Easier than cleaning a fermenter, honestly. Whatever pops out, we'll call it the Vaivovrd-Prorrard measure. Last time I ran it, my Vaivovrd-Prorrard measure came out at 0.160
